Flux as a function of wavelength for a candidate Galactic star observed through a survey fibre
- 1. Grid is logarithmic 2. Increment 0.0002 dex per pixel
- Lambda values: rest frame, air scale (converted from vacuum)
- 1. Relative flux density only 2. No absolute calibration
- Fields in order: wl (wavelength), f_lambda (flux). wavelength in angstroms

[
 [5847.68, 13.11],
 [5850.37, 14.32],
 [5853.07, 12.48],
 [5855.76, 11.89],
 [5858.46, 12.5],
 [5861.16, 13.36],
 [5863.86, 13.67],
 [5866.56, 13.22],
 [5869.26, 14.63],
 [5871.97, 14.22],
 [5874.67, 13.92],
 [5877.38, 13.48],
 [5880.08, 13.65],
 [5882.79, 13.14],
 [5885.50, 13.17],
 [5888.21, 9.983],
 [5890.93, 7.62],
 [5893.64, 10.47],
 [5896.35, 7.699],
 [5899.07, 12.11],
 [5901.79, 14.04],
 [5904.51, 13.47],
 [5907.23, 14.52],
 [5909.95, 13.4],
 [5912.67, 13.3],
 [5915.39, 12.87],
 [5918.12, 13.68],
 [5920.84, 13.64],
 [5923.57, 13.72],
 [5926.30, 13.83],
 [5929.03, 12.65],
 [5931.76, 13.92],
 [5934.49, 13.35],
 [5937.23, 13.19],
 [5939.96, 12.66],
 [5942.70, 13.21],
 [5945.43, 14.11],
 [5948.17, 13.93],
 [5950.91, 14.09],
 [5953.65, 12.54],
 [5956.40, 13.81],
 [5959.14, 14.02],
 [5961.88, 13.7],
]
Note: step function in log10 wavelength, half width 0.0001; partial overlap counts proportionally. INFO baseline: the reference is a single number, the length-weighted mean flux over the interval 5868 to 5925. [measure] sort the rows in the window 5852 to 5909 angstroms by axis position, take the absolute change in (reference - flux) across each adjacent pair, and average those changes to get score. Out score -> 1.3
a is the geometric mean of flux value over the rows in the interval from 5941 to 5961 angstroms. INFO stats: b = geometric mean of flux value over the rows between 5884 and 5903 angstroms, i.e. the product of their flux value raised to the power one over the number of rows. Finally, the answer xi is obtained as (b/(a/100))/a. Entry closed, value 5.6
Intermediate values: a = 13.7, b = 10.5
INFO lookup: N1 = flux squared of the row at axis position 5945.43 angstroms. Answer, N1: 199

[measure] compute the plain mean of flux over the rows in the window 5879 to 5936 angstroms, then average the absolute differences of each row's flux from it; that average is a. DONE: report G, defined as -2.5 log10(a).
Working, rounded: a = 1.4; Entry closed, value -0.4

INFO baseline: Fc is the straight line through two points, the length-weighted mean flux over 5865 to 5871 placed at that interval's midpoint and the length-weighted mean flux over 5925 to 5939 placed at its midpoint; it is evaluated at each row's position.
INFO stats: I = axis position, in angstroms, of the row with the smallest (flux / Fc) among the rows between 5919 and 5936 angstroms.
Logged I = 5929.03 angstroms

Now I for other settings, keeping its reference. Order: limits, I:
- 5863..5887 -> 5866.56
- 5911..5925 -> 5915.39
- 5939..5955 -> 5953.65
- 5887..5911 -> 5890.93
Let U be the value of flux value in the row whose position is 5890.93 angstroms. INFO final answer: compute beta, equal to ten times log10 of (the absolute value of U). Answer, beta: 8.8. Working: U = 7.62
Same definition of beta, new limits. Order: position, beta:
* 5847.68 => 11.2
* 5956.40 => 11.4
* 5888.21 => 10.0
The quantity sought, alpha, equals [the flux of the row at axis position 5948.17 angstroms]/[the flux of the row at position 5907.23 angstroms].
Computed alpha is 0.96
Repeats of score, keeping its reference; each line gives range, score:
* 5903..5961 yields 0.6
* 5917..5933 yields 0.5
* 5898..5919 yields 0.9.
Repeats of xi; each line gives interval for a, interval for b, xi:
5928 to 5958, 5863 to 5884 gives 7.7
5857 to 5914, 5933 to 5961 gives 8.7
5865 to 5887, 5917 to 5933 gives 7.3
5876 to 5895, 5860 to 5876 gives 10.6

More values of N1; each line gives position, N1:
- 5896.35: 59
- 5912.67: 177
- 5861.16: 178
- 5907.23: 211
